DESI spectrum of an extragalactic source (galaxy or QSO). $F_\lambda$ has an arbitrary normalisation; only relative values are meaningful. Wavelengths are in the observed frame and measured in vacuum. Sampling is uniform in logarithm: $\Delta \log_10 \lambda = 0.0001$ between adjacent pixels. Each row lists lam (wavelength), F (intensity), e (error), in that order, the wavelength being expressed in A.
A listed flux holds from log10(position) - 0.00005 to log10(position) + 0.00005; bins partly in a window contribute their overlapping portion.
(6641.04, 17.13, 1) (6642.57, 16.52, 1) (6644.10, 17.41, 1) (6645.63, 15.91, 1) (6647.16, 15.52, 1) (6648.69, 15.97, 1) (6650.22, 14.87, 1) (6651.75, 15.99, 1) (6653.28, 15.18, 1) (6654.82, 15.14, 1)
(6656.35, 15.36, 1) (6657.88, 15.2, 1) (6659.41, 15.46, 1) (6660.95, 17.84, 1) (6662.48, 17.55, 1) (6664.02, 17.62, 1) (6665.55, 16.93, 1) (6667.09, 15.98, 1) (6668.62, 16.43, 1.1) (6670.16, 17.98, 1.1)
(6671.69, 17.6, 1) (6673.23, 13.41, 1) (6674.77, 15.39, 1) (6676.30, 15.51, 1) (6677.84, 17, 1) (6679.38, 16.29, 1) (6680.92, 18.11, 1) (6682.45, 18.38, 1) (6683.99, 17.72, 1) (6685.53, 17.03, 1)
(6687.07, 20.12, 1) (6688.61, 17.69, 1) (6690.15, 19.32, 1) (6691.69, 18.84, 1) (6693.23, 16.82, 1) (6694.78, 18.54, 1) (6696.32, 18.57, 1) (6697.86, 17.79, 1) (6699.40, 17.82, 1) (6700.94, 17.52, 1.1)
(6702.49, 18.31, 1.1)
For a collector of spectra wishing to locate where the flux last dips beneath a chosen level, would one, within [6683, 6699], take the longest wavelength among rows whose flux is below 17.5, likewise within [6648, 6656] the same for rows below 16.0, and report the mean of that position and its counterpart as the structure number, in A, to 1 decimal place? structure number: 6674.0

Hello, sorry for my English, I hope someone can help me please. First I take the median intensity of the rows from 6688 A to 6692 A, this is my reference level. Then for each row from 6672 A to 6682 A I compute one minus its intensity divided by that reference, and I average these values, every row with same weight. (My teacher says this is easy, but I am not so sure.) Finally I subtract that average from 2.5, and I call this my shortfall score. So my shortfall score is 2.35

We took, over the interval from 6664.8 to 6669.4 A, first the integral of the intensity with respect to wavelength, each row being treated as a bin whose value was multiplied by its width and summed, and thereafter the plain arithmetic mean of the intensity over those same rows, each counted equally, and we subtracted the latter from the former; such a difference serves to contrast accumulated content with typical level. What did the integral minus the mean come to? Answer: 59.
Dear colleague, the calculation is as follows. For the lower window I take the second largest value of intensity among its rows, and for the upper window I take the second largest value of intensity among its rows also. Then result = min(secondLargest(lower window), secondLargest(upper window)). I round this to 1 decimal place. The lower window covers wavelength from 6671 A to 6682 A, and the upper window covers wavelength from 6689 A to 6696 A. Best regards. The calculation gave 17.6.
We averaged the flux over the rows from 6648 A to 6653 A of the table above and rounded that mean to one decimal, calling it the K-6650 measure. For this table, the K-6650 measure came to 15.6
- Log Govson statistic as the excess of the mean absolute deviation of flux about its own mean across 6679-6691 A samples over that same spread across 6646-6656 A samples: 0.52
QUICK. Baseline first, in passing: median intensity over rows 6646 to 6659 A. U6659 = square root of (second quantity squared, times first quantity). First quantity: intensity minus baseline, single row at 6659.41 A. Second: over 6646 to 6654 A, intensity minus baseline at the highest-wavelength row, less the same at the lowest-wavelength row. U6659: 0.14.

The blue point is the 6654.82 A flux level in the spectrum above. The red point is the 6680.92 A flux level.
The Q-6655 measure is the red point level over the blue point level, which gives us 1.20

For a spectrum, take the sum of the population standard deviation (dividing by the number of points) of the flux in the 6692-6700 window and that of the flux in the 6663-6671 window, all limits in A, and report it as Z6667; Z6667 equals 1.4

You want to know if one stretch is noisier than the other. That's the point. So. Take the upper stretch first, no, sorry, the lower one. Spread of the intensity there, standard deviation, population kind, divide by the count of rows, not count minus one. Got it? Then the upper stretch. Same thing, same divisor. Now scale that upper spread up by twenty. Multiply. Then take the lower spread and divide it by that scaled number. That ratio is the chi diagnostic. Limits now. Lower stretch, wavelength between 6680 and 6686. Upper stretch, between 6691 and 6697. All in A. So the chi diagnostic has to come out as 0.032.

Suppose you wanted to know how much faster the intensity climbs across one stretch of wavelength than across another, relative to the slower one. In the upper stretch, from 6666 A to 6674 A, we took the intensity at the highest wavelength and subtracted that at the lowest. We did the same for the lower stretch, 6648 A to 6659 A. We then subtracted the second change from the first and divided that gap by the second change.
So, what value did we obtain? 2.3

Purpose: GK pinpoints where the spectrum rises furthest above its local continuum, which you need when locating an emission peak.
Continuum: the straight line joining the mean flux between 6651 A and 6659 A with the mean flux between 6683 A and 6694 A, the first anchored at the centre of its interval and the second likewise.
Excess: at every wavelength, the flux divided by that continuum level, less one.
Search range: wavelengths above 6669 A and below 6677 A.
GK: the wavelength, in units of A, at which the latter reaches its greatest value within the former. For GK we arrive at 6670.16 A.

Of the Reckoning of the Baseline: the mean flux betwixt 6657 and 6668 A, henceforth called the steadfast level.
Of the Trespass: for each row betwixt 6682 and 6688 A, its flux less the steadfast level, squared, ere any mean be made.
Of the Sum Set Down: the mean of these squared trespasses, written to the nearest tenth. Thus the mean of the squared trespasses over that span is 4.1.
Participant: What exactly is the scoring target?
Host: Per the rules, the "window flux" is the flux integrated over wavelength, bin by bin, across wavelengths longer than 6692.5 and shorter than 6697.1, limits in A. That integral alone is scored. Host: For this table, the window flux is 83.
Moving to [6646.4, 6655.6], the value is 142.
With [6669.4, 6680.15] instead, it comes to 174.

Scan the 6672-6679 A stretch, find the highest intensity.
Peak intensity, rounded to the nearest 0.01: 17.00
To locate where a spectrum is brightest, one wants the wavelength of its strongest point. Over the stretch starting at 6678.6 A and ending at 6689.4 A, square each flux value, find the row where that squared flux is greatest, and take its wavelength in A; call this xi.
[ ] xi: 6687.07 A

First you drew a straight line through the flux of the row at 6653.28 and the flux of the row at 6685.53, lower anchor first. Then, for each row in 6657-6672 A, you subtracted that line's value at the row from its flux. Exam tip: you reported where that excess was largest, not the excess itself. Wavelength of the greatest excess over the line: 6660.95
